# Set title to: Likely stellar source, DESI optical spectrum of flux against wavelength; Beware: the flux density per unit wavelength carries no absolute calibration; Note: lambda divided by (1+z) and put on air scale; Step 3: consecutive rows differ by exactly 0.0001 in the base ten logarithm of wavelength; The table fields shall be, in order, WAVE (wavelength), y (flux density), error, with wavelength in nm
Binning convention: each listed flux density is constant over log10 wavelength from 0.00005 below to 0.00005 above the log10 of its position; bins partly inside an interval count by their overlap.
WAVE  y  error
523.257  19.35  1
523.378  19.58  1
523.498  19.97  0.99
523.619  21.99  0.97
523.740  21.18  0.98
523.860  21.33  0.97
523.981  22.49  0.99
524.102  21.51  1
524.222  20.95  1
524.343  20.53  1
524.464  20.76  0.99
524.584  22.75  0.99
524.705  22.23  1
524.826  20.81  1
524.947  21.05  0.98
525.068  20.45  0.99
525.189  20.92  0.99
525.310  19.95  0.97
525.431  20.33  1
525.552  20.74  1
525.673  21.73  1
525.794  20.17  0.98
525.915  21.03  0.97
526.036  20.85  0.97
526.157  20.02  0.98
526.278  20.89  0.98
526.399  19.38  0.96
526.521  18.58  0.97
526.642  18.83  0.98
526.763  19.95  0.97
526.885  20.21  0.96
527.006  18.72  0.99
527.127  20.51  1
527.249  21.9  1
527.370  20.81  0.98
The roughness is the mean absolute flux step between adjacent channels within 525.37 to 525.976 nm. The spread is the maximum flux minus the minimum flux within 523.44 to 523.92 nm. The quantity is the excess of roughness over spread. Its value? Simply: -1.1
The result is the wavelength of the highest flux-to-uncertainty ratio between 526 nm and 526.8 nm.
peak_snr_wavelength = 526.036 nm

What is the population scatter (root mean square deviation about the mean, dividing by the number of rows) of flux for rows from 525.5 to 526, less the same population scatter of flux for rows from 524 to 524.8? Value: -0.24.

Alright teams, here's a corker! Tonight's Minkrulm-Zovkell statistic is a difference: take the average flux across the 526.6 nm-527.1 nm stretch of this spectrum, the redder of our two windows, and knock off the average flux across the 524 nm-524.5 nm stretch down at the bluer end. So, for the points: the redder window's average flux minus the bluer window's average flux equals -1.5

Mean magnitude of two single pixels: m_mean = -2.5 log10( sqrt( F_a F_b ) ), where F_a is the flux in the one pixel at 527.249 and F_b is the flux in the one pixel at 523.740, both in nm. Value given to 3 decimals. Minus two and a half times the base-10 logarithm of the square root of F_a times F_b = -3.333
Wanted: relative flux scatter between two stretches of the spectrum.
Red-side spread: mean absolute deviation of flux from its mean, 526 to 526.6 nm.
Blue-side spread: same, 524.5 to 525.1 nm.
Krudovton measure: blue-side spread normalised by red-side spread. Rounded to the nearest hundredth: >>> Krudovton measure 1.07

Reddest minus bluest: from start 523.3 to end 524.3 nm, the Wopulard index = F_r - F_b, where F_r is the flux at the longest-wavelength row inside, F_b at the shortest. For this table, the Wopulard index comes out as 1.4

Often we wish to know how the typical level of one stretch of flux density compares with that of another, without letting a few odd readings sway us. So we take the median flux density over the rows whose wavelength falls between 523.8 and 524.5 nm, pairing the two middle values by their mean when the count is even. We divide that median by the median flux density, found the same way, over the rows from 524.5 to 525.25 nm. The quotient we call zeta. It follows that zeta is 1.01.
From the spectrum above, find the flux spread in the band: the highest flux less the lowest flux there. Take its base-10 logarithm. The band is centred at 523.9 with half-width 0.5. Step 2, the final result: 0.40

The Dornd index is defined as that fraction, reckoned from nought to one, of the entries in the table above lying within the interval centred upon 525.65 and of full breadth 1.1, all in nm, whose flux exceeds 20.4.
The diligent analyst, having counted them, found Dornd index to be 0.56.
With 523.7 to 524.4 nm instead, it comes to 1.00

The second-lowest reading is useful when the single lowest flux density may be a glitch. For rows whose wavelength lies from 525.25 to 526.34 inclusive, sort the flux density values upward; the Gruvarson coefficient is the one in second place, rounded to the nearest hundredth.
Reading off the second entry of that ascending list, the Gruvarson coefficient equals 20.02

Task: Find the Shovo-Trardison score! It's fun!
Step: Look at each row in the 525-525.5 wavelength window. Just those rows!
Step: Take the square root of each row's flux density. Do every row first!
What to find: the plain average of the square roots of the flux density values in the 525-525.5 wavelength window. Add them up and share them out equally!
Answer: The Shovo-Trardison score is 4.52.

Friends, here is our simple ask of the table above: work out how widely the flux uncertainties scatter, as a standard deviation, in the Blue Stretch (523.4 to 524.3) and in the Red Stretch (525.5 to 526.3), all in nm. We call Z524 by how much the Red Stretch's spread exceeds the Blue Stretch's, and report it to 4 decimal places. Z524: -0.0002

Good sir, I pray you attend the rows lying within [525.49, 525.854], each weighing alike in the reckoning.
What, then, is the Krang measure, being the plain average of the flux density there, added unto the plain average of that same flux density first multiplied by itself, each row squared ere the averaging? 457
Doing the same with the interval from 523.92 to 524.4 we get 479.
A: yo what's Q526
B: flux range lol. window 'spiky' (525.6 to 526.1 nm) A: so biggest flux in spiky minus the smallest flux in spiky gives 1.56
